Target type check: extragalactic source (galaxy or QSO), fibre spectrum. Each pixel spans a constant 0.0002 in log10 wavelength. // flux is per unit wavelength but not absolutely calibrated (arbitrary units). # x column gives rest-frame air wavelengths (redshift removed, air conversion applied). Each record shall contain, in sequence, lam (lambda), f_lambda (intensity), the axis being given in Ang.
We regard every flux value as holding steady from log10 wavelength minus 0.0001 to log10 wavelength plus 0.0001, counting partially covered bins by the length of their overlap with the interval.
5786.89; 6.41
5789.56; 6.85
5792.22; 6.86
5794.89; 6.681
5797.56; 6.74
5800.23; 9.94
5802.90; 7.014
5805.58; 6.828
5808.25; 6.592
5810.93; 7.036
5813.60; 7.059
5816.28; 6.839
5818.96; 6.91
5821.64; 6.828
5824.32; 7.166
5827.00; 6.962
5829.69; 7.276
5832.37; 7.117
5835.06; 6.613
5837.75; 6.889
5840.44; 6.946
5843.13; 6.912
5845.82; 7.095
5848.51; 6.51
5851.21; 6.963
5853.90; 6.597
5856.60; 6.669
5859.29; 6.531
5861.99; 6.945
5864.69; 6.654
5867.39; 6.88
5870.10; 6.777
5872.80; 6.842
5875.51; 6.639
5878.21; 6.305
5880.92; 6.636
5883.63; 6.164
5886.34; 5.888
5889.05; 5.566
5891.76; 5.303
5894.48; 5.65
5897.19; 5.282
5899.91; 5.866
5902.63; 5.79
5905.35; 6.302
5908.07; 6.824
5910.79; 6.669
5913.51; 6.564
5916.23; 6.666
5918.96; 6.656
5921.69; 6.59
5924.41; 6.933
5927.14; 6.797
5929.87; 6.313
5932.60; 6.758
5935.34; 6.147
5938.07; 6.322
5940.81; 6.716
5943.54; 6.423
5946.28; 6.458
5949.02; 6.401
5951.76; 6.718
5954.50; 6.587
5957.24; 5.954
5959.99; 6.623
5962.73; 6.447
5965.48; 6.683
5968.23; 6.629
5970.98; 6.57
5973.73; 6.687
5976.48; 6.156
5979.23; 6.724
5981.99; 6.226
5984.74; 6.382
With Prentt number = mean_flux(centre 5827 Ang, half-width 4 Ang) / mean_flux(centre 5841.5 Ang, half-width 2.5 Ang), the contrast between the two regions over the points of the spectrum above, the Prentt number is 1.0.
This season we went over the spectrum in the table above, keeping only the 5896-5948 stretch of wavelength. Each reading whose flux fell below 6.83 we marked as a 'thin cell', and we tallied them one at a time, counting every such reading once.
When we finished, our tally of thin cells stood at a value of 18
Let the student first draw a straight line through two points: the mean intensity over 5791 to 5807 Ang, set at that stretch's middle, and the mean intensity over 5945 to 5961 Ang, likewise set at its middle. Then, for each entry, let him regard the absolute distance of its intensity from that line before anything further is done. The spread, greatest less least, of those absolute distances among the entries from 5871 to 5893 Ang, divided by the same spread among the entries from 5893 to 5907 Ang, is 1.3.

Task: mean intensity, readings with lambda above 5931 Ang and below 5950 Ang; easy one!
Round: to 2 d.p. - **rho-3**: 6.46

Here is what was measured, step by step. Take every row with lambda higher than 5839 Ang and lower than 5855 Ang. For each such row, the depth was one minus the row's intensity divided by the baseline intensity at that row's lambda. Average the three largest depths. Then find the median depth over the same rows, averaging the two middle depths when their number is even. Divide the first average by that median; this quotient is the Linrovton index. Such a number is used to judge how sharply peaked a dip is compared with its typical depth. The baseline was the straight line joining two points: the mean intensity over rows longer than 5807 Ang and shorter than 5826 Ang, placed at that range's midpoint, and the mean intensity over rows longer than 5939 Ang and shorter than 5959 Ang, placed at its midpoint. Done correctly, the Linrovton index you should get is -1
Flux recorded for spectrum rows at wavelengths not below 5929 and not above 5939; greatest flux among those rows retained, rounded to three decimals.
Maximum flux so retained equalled 6.758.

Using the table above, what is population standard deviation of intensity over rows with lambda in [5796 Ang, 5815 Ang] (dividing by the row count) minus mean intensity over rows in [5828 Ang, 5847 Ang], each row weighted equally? -5.9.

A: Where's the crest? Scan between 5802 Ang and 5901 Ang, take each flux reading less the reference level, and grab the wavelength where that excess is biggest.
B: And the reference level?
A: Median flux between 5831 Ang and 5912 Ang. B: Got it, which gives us 5829.69 Ang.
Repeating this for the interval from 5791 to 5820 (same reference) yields 5800.23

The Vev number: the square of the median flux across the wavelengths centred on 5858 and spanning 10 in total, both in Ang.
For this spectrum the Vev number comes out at 44.0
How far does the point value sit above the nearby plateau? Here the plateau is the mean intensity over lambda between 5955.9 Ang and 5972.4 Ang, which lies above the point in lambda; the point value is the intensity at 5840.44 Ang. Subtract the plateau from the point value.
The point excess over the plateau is 0.46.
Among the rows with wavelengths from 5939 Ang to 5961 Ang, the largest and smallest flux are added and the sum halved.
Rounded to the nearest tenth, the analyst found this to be 6.3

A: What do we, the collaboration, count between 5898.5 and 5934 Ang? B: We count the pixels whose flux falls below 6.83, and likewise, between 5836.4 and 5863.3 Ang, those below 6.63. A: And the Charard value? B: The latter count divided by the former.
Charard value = 0.25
